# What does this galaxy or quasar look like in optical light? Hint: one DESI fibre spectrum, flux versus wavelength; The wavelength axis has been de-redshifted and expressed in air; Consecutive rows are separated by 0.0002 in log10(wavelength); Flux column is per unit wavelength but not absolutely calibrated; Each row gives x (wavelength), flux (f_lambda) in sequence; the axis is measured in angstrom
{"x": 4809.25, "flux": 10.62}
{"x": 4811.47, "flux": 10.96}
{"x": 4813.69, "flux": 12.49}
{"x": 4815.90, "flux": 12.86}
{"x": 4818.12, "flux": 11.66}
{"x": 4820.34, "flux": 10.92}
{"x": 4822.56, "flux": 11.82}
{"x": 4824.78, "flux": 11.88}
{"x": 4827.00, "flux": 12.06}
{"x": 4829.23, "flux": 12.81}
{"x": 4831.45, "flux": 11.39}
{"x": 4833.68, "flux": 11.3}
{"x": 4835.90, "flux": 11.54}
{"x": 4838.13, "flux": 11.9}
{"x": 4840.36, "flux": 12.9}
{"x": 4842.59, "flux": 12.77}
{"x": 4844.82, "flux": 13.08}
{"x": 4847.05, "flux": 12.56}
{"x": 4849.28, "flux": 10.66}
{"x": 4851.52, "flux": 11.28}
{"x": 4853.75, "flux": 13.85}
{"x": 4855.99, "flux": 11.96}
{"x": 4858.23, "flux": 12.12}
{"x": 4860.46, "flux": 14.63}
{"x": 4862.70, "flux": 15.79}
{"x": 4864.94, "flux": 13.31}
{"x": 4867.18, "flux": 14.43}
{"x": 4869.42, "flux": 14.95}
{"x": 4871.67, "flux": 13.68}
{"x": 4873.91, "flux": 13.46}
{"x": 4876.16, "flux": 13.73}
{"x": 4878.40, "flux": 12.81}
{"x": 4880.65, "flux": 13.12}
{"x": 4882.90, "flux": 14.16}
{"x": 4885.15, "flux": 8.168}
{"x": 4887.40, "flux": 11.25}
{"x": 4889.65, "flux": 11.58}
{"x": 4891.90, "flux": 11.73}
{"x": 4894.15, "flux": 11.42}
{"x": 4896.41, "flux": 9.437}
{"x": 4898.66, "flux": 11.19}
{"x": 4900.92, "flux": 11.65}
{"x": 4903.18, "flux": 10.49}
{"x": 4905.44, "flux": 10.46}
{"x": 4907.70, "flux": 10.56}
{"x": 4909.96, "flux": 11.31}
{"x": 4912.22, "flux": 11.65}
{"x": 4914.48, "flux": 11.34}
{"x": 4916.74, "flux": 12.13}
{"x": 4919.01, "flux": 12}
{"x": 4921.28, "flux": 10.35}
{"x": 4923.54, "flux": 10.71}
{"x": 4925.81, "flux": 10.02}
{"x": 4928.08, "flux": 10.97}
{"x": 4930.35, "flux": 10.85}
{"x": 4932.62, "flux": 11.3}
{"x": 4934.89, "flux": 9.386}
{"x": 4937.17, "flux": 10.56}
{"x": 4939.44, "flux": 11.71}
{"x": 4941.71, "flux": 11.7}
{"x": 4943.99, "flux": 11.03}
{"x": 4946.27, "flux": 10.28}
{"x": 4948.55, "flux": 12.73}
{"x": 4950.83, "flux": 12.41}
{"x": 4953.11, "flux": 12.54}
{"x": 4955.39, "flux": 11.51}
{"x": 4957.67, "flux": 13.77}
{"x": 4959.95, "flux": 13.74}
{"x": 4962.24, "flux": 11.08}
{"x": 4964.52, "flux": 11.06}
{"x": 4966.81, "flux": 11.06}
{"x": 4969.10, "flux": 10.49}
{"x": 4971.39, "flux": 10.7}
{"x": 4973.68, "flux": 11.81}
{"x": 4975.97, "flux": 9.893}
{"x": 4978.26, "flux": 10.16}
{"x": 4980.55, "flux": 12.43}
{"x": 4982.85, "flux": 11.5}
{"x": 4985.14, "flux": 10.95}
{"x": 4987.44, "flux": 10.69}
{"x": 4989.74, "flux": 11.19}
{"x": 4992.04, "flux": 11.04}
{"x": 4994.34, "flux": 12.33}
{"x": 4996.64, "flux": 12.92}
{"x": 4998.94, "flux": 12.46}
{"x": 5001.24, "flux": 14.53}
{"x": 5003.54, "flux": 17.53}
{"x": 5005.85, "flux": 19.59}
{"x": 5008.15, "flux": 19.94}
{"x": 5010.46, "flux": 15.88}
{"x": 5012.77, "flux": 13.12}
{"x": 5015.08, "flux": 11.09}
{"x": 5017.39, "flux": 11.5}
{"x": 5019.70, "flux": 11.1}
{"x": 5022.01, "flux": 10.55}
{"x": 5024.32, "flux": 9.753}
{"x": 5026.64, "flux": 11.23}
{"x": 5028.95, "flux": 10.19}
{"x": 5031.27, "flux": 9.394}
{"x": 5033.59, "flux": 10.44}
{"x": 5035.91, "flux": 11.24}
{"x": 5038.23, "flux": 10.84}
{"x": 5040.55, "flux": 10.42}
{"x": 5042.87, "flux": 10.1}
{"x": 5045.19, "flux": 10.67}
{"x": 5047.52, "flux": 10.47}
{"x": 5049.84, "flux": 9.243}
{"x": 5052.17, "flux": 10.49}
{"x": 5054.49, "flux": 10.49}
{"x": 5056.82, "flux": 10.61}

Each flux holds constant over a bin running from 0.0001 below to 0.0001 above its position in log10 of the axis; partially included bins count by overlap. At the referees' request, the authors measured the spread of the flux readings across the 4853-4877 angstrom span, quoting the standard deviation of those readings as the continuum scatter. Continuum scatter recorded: 1.1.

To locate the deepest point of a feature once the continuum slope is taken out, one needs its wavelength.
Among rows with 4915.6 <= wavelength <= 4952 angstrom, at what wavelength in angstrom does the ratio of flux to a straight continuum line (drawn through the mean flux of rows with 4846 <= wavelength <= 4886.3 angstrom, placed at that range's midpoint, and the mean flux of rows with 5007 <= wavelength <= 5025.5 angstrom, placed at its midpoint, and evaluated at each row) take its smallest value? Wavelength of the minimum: 4934.89 angstrom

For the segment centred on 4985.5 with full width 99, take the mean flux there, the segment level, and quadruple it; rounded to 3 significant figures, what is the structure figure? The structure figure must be 48.3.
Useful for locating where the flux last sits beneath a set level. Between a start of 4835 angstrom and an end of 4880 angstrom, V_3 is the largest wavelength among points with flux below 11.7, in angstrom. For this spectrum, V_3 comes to 4851.52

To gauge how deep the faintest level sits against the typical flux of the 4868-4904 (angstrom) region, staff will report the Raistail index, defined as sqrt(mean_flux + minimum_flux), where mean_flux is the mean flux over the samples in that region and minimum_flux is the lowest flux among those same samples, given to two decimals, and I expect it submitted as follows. 4.50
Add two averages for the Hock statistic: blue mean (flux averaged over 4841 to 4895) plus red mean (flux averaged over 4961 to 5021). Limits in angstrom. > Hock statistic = 25.3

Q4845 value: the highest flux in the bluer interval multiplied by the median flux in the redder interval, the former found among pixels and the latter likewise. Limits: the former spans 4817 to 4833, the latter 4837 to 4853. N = 161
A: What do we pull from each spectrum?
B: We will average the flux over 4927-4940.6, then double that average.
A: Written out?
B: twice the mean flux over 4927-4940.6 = 21.6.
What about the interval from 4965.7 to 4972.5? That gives 21.5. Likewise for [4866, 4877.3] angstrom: 28.1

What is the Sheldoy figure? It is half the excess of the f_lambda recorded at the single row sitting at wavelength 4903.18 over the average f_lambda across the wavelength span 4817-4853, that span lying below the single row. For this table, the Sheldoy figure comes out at -0.7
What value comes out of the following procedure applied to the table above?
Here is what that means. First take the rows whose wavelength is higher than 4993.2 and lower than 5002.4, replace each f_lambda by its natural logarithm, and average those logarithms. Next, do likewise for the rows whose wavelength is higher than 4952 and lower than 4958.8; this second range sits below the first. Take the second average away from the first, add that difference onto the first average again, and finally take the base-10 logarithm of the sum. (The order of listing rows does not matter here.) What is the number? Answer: 0.42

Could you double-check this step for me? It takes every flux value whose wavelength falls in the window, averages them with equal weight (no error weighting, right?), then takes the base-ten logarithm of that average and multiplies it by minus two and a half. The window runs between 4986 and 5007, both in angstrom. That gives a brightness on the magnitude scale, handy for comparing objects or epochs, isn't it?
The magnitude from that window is -2.83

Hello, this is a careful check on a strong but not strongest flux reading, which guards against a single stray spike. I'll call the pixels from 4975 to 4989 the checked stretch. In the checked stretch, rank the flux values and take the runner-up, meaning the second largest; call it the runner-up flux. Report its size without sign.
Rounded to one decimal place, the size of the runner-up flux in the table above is 11.5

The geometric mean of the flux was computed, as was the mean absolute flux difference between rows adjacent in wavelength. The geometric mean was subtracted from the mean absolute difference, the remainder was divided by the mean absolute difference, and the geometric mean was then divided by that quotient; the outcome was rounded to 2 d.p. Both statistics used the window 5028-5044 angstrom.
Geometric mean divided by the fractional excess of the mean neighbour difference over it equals -0.67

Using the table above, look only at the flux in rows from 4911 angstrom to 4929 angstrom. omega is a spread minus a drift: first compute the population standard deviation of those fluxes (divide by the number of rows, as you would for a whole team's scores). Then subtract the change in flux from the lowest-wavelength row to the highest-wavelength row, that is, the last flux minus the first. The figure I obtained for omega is 1.4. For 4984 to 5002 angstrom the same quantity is -2.4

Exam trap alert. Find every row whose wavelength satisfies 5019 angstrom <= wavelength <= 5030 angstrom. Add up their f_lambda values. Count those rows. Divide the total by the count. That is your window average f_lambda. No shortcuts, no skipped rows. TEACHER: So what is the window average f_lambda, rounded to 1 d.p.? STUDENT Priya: 10.6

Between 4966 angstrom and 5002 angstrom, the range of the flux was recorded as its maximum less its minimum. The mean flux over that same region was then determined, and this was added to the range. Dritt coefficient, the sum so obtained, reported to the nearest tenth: 16.1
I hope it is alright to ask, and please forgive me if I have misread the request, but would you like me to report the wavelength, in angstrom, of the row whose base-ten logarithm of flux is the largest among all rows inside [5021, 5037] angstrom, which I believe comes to 5035.91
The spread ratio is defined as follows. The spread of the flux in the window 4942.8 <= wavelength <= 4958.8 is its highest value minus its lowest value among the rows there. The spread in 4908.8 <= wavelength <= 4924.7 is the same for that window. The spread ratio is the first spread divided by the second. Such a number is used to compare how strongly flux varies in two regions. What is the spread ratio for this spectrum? 2.0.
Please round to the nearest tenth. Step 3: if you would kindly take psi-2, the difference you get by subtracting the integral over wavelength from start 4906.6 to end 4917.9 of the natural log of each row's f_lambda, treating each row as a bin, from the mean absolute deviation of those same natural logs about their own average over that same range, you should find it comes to -27.5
